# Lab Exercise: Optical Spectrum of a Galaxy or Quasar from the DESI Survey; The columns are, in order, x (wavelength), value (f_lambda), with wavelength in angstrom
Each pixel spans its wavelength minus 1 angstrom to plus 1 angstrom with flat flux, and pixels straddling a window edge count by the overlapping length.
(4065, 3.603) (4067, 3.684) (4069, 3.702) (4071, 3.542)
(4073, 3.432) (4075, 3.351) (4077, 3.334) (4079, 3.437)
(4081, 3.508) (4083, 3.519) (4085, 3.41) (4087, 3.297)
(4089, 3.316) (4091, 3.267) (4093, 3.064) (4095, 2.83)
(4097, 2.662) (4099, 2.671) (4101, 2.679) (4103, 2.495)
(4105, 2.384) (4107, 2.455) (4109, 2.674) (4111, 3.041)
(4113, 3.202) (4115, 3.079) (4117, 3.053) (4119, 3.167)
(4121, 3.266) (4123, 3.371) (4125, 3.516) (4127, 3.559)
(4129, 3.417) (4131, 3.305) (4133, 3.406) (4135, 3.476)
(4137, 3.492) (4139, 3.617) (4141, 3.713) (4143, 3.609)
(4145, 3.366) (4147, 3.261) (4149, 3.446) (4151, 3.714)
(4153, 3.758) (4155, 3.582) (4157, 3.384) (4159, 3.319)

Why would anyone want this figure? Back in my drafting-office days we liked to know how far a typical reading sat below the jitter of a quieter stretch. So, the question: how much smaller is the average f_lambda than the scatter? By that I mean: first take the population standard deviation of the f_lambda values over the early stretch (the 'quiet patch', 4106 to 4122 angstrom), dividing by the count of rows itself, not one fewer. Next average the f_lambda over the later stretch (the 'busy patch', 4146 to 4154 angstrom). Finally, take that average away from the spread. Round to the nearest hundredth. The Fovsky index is -3.28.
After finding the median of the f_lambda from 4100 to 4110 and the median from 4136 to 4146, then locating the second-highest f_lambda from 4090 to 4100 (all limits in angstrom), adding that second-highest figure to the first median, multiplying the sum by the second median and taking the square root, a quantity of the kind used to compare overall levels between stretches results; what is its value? 4.48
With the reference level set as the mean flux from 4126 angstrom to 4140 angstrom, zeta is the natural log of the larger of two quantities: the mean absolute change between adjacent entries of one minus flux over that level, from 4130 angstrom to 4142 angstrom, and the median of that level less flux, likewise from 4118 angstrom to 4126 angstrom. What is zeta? -1.9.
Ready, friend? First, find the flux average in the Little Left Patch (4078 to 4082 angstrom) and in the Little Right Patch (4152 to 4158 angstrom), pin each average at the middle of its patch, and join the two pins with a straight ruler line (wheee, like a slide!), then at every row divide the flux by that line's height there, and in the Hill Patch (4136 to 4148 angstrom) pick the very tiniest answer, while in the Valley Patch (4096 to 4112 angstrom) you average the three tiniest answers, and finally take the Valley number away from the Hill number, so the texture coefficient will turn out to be 0.2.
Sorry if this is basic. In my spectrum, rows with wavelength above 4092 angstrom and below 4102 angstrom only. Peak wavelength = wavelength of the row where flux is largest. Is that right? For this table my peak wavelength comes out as 4093 angstrom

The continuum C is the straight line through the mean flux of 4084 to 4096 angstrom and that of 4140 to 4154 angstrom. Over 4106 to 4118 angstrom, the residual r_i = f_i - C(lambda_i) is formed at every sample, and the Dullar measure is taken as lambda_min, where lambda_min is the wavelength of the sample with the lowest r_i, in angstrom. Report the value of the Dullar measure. 4107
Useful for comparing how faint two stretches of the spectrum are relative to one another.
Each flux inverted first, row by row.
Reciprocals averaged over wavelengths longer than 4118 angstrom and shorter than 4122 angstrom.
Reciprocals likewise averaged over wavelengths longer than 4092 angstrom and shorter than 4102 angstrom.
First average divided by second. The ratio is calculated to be 0.86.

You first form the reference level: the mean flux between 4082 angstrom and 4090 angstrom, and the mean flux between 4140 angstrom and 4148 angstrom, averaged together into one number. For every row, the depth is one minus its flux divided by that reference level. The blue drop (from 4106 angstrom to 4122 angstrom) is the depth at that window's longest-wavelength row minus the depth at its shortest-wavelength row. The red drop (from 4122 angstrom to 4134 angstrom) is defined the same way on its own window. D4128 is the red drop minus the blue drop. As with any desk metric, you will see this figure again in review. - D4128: 0.23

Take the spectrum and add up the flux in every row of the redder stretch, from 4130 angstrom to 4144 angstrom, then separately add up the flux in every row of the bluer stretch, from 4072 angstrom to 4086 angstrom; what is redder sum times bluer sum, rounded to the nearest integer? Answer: 591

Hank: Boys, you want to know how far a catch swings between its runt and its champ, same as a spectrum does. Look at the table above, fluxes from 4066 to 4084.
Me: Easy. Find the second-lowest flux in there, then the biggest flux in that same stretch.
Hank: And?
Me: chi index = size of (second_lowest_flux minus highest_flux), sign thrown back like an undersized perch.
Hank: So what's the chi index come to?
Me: 0.35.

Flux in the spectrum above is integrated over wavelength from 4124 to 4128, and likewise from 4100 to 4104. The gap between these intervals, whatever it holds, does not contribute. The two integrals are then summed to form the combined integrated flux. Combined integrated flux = 24.5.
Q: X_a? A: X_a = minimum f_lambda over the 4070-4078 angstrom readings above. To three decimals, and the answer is 3.334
